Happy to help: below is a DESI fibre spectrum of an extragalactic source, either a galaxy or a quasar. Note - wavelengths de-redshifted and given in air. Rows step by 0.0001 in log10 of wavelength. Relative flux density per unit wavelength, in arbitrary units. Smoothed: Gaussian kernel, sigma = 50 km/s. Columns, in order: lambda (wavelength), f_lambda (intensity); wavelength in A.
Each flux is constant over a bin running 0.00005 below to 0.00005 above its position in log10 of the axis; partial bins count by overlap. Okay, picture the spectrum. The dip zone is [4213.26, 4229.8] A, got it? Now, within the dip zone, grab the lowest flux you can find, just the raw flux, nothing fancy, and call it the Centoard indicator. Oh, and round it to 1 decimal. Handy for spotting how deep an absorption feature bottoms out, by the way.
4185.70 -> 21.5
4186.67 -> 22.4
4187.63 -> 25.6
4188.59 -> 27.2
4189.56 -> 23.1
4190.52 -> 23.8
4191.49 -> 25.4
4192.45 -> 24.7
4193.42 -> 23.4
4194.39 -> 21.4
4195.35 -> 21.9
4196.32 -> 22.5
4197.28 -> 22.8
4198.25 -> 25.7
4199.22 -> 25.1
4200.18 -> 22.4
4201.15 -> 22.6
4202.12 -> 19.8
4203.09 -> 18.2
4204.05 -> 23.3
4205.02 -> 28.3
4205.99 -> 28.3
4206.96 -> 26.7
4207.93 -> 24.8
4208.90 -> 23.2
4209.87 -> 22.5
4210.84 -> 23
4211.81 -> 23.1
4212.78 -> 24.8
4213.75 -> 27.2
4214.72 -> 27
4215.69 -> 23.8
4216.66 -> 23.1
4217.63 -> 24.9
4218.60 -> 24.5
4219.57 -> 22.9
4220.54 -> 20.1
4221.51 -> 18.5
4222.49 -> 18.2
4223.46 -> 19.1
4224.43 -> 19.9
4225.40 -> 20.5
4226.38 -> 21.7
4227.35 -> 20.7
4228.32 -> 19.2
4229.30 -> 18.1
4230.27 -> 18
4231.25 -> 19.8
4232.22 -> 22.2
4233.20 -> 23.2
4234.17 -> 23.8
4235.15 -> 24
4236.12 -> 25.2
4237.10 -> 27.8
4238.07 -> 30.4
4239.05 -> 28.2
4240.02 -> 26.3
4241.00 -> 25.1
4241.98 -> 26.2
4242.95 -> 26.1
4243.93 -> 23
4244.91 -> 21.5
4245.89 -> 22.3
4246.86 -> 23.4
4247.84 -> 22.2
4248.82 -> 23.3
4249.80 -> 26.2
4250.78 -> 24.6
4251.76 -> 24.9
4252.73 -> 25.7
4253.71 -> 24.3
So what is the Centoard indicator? 18.1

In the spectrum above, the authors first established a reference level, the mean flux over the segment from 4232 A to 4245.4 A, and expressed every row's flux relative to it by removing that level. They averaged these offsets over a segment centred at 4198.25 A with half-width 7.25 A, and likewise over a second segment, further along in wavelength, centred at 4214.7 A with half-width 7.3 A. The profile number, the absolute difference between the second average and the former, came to 0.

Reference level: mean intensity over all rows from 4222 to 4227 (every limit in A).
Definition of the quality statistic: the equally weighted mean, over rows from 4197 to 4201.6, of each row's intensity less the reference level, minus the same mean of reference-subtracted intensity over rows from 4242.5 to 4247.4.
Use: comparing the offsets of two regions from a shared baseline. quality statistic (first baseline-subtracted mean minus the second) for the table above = 0.5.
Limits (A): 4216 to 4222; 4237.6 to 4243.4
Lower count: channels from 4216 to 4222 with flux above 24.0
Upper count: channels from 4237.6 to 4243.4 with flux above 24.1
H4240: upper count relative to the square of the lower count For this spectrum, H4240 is 1.5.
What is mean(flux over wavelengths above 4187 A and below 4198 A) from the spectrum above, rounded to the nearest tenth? 23.8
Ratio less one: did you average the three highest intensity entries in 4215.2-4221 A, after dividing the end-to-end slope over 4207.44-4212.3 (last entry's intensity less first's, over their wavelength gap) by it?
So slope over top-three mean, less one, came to -1.02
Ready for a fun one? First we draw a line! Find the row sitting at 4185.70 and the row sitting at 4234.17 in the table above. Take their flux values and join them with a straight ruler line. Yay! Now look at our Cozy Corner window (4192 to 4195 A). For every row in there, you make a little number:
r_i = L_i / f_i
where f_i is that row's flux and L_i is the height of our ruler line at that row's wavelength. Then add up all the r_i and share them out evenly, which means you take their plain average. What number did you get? 0.95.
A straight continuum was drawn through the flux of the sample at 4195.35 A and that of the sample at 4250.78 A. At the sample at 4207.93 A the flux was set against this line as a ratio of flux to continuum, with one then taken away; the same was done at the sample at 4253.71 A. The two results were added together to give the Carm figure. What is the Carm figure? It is 0.08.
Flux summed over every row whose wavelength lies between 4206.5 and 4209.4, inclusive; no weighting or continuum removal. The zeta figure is 75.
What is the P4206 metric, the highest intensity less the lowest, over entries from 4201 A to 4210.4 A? 10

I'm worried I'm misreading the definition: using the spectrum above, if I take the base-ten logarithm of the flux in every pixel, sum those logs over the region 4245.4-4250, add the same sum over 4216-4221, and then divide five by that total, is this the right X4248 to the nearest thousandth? 0.366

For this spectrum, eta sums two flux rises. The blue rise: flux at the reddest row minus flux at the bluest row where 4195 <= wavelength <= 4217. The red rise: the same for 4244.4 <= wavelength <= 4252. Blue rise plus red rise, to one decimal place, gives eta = 4.6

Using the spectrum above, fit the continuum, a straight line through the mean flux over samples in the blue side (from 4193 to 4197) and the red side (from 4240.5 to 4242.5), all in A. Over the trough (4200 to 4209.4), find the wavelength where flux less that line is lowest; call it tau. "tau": 4203.09 A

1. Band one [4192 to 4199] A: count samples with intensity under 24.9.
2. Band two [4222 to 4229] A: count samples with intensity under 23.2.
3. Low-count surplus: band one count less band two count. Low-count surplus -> -1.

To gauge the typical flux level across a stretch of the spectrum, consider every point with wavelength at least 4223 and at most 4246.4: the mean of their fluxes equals 23.0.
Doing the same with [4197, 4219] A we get 24.1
